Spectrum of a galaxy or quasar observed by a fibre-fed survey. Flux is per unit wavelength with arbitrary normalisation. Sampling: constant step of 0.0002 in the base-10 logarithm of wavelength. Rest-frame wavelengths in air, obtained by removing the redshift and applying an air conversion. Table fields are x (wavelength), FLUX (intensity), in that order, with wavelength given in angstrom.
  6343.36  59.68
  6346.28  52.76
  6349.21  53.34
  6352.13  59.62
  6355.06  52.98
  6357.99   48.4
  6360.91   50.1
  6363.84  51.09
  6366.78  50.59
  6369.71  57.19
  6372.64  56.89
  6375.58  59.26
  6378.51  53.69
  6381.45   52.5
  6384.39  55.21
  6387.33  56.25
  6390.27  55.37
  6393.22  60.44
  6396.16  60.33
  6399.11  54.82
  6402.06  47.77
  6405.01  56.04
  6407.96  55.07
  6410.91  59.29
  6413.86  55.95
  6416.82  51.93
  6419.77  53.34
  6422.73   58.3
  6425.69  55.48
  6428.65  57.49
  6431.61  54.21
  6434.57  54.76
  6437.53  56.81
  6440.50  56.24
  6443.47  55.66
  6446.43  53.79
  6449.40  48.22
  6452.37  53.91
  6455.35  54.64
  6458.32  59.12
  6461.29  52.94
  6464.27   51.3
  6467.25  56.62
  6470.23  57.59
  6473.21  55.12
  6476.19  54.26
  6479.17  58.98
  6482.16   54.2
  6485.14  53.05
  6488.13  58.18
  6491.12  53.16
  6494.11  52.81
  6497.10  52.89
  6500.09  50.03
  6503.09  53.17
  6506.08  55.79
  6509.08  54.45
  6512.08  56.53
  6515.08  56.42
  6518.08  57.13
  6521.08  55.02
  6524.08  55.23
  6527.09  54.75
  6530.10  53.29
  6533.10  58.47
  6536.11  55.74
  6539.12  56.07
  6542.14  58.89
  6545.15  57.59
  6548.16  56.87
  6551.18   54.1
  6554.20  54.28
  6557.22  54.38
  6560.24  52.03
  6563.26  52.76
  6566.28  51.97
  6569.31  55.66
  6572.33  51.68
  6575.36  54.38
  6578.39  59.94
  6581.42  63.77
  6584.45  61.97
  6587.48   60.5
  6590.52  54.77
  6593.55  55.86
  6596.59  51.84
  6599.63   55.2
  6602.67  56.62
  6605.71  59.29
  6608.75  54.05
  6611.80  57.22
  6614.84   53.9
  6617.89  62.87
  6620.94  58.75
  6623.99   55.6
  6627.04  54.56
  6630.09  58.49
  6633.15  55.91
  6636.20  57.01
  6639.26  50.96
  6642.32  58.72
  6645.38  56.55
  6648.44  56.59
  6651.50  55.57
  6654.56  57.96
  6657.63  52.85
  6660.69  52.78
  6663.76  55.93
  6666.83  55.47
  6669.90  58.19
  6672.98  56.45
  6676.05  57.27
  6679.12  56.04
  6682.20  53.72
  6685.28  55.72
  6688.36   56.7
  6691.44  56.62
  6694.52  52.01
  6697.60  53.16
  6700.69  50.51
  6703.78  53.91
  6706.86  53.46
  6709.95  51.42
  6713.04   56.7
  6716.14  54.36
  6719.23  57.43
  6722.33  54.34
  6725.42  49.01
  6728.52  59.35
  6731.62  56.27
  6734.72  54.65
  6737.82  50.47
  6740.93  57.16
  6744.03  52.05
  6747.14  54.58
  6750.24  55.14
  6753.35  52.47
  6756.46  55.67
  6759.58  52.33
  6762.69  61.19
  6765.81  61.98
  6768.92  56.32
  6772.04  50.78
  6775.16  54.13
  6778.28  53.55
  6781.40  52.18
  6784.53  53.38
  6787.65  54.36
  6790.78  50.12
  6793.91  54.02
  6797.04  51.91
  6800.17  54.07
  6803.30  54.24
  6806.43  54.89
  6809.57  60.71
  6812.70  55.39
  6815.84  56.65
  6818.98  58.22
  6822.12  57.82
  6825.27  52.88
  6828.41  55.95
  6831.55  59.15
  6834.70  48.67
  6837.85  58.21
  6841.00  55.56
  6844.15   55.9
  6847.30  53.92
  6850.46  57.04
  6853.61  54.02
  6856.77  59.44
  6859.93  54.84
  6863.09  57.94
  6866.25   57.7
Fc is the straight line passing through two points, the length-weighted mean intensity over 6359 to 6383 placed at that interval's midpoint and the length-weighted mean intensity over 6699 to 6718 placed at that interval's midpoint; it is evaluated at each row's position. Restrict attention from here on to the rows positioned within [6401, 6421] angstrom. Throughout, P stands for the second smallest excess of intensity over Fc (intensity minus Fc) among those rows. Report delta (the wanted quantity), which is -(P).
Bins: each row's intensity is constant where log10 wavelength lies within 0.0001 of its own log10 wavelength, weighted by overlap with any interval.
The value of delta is 1.8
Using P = -1.8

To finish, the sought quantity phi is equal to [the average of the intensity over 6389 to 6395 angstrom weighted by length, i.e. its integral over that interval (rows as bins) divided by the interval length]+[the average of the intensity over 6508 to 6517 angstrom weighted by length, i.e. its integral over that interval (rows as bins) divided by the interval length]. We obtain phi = 114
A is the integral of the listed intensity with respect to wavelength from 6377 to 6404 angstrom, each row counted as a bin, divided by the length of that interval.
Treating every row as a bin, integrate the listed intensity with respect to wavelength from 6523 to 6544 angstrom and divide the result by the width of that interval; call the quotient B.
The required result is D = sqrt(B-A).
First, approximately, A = 55.2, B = 56.1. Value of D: 1.0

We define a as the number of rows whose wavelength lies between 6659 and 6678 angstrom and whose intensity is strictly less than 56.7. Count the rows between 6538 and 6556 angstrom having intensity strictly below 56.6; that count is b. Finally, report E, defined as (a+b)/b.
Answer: 2.3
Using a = 4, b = 3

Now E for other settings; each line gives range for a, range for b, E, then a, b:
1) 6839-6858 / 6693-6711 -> 1.7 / 4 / 6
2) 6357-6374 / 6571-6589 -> 3.0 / 4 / 2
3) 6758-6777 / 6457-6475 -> 2.3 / 4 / 3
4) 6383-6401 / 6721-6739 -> 1.8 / 4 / 5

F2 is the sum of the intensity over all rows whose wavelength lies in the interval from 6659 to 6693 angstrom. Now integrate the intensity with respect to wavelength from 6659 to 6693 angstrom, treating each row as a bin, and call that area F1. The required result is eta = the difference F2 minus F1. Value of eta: -1285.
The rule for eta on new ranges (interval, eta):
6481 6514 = -1189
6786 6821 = -1321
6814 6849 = -1337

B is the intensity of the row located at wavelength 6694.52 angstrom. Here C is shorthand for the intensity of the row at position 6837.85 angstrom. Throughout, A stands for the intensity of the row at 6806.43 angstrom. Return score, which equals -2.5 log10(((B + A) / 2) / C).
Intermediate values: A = 54.89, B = 52.01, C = 58.21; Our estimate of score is 0.09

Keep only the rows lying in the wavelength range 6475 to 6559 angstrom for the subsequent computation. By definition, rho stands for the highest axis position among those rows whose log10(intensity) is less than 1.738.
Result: 6557.22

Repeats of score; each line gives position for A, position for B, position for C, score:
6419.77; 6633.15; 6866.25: 0.06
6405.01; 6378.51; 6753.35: -0.05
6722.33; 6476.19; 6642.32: 0.08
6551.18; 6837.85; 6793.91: -0.04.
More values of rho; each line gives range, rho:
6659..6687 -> 6682.20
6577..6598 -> 6596.59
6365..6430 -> 6419.77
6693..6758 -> 6753.35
